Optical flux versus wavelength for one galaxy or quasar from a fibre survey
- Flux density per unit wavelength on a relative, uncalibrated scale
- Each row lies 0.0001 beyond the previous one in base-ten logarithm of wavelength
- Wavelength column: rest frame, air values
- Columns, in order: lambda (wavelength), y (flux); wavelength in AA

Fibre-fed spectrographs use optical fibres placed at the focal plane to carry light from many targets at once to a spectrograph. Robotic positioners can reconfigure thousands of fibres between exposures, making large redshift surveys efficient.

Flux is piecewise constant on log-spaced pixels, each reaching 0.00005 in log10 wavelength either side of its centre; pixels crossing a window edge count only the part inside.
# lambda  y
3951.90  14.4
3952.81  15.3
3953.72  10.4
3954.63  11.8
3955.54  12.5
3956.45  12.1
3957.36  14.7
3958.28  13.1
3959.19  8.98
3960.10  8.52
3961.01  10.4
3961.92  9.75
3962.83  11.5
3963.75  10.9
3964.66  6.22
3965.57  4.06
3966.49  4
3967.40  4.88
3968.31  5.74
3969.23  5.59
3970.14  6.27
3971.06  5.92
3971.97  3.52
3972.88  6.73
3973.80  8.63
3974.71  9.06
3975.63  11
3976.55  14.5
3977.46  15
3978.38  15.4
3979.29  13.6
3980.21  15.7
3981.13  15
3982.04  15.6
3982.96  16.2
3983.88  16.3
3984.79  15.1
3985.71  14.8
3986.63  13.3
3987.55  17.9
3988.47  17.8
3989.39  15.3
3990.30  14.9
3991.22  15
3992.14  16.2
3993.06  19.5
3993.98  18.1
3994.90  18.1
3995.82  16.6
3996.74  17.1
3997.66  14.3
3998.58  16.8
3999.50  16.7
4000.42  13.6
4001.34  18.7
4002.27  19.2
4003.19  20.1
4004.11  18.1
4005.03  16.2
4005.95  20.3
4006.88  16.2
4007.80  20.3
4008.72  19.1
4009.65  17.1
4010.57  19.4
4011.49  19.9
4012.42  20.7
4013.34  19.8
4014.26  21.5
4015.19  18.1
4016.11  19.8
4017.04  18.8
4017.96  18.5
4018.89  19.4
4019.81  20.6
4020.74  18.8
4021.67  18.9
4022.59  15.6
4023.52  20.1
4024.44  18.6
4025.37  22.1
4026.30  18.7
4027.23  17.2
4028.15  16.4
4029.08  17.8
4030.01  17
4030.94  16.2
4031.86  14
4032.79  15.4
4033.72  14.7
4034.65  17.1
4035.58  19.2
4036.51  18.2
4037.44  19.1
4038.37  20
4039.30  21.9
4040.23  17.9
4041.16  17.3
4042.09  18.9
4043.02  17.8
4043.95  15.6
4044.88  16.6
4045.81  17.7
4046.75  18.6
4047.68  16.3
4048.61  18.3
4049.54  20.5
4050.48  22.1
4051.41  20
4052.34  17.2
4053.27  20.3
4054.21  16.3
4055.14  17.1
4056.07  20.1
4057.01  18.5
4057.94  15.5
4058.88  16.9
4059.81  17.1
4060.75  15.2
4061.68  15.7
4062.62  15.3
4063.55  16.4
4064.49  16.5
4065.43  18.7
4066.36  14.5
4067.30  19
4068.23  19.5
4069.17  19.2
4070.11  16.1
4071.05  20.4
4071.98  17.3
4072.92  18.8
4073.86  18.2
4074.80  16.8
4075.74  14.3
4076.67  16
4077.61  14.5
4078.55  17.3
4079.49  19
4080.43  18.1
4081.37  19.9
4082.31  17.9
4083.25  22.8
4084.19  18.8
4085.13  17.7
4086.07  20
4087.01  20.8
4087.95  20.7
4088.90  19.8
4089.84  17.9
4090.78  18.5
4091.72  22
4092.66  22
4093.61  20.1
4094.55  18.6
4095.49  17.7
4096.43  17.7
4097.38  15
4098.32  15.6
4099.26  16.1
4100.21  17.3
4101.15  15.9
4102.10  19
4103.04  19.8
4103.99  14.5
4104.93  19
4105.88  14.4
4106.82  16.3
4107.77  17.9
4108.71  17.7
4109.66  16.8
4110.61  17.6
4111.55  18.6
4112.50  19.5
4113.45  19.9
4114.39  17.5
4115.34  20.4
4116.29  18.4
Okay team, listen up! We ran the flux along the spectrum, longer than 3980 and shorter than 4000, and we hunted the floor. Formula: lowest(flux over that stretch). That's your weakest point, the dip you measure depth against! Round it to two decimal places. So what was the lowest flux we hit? 13.30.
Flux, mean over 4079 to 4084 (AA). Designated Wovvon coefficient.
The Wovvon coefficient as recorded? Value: 19.5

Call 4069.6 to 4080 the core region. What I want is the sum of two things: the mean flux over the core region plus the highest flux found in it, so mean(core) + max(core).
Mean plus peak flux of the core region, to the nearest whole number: 38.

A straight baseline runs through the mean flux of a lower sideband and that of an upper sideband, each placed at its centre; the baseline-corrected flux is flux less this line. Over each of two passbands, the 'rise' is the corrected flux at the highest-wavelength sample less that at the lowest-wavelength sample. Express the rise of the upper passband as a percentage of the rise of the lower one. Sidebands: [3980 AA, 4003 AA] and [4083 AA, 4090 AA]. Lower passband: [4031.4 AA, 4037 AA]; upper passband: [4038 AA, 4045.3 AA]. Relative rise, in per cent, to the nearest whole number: -90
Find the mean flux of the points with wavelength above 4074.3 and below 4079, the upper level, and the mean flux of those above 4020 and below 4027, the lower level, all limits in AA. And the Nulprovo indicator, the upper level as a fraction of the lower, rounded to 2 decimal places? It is 0.83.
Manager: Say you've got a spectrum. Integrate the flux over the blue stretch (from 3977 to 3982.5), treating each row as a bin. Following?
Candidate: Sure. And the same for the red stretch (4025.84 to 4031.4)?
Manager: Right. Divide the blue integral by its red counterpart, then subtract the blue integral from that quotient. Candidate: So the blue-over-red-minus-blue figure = -82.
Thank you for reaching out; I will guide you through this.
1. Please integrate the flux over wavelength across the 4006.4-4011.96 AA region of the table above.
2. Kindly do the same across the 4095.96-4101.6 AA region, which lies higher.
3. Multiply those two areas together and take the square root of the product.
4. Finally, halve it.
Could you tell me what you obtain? 48.8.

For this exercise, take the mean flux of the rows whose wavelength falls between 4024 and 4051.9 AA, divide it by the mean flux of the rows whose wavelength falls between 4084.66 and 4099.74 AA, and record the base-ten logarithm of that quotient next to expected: -0.017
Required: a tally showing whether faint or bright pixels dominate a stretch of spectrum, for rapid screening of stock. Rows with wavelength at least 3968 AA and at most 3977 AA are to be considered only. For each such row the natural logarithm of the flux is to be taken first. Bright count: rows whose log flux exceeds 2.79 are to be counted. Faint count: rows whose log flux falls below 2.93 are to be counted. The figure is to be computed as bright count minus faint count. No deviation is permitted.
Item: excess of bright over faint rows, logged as -10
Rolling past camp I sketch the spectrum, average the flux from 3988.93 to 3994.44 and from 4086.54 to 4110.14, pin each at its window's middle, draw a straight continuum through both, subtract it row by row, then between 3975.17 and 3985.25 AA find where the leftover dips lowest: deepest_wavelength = 3975.63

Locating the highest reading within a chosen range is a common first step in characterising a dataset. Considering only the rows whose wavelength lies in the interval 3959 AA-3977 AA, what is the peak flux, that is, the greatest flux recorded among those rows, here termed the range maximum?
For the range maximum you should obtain 14.5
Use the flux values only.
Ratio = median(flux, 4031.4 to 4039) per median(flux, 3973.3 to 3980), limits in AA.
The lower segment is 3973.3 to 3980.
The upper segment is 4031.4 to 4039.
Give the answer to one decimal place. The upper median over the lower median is 1.3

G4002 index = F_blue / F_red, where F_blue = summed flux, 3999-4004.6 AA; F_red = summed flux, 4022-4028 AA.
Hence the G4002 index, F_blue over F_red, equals 0.95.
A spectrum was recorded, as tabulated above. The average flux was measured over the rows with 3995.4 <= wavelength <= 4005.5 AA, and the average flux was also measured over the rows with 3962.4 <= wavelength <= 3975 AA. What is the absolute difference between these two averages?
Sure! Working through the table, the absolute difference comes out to 10.4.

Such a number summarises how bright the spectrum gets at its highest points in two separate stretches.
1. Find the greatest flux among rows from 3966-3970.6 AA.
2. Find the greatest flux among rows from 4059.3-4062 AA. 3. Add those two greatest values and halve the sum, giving 11.7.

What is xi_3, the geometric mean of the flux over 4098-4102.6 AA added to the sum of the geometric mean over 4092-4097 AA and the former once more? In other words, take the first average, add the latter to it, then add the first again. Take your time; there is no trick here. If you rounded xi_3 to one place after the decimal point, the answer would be 52.6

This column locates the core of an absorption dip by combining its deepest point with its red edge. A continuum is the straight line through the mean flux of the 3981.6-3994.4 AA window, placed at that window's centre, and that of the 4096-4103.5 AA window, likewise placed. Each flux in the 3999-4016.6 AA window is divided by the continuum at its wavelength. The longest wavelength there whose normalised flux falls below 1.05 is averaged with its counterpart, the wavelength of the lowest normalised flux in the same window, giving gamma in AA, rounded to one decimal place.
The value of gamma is 4005.0 AA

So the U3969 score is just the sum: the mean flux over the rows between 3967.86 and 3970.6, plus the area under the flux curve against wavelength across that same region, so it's 22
